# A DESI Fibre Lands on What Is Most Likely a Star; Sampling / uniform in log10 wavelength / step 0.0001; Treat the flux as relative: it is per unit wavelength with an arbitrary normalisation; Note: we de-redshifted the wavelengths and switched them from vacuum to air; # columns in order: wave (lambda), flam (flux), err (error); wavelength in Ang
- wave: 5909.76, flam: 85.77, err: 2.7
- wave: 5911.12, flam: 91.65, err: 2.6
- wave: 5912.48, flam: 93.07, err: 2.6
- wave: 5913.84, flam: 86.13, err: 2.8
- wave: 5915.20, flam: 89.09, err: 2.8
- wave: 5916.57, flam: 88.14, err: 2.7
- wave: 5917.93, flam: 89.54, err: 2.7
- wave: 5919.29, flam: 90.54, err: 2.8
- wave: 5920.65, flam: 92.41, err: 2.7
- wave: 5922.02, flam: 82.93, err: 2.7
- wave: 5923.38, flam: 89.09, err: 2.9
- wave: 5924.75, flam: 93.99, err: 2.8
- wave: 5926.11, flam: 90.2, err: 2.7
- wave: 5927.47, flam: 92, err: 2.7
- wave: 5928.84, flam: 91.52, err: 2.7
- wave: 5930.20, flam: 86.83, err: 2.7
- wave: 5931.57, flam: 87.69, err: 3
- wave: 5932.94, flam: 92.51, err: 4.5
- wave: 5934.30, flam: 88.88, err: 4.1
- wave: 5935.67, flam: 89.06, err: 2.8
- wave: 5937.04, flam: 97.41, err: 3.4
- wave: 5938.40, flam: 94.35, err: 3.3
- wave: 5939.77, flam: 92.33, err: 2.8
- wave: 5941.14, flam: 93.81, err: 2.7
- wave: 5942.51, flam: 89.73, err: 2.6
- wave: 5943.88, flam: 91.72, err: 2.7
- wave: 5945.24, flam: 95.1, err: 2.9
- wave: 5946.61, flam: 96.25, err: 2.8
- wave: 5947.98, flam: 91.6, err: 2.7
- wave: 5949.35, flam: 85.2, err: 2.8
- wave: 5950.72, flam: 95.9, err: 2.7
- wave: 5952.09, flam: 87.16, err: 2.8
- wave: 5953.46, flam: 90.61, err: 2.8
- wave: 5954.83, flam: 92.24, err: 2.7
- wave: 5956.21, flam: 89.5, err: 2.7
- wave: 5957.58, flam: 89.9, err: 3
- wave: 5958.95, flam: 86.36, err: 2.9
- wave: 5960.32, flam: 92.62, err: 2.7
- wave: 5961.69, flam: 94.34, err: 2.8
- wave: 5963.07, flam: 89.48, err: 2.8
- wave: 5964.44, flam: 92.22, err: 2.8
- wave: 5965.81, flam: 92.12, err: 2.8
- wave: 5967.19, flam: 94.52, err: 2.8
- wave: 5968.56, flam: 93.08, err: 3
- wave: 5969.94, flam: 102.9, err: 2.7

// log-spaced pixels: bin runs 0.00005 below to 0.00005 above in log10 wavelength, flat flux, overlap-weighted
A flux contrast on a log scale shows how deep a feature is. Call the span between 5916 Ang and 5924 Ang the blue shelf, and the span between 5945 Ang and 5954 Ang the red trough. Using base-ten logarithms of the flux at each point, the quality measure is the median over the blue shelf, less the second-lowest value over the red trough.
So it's 0.011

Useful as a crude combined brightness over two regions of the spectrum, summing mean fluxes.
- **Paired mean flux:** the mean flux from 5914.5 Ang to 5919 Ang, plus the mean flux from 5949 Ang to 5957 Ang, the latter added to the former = 179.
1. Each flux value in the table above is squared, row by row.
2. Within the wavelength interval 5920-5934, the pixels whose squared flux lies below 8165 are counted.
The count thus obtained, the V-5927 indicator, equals 5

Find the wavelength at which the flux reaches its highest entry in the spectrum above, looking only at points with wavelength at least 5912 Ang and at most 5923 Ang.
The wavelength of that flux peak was 5912.48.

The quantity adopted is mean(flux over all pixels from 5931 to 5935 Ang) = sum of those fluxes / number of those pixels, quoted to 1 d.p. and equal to 89.7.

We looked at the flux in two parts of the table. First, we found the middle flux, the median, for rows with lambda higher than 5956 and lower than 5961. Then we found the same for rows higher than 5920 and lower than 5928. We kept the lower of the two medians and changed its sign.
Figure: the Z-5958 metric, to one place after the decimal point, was -89.7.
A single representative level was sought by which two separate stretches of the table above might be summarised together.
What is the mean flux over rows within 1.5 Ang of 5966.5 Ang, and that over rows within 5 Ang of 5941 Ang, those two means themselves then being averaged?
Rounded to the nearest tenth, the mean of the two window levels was 93.4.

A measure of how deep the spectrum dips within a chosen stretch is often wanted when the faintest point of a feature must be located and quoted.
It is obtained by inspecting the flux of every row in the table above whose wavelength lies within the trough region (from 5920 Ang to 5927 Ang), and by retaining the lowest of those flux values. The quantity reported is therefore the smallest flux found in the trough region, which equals 82.93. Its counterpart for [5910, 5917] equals 86.13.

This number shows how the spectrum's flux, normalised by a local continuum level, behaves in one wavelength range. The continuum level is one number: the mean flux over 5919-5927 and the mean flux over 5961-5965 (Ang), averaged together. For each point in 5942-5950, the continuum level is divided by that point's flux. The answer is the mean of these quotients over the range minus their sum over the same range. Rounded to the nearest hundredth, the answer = -4.97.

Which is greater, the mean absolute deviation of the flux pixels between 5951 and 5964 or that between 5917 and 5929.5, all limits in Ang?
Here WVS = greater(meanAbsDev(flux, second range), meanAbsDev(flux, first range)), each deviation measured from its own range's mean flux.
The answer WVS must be 2.05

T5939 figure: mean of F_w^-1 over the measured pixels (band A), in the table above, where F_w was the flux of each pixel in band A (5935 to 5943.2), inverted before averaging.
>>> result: 0.0108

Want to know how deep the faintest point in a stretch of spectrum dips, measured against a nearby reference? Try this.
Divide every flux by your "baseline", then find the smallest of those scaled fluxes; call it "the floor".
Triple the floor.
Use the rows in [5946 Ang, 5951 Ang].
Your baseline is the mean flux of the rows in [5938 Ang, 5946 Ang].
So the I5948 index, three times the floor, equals 2.75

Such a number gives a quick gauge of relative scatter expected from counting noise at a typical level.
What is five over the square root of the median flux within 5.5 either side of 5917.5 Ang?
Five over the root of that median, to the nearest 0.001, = 0.529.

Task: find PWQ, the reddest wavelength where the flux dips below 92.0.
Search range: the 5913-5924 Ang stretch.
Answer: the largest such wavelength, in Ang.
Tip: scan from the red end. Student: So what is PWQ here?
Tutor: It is 5923.38 Ang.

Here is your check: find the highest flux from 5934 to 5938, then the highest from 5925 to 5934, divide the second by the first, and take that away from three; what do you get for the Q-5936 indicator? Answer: 2.05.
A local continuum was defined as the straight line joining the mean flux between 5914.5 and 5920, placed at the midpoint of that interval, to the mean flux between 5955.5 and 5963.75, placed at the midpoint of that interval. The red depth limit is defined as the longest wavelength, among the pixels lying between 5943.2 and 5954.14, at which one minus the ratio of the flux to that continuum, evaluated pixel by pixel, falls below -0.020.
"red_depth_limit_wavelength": 5950.72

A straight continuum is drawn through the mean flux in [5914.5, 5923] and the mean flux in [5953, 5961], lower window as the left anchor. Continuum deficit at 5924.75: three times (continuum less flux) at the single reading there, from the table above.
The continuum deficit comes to -15.0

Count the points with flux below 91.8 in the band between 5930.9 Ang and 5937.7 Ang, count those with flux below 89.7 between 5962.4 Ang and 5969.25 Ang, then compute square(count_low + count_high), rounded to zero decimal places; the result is 16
